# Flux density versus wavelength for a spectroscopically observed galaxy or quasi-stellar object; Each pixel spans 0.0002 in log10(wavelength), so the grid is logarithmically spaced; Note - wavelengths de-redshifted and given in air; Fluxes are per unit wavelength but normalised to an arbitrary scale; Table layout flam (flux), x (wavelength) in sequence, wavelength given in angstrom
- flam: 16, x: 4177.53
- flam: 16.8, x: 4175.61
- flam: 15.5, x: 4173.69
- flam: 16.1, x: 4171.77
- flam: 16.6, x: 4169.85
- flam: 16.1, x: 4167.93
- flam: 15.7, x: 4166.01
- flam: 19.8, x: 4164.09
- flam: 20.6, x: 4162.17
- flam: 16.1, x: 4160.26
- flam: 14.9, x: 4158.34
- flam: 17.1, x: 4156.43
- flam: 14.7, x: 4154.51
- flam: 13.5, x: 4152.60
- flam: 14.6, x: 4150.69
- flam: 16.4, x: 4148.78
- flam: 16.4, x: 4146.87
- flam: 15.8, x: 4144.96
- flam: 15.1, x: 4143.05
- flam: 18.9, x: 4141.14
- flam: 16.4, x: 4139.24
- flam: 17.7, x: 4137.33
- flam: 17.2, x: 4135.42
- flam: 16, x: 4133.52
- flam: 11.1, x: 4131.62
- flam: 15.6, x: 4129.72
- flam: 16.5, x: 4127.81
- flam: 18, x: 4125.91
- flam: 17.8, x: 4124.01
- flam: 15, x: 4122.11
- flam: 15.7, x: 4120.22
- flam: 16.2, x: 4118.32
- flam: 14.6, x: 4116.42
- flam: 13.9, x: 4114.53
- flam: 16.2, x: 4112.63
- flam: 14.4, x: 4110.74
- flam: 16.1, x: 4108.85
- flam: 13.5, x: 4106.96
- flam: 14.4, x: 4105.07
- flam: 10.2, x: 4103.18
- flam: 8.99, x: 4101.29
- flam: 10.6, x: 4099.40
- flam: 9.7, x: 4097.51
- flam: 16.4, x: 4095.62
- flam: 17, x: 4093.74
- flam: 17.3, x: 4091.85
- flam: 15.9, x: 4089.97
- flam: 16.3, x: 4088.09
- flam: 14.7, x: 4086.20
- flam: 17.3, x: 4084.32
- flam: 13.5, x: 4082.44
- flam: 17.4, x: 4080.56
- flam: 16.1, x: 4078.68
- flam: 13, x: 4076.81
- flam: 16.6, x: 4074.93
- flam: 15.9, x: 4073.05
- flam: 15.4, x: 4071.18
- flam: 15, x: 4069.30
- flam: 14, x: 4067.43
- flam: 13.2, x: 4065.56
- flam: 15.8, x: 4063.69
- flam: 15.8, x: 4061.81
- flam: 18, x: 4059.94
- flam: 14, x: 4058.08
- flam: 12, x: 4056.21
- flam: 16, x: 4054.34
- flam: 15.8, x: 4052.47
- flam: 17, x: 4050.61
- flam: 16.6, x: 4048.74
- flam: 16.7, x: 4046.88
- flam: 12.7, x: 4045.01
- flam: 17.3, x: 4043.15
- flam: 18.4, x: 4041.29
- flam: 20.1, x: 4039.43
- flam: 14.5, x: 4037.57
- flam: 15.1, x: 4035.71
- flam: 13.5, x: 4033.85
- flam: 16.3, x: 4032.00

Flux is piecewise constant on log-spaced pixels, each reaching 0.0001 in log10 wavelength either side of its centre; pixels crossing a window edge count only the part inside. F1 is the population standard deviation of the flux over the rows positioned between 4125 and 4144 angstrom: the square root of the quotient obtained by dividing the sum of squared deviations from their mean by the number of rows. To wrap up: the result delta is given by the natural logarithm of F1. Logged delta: 0.71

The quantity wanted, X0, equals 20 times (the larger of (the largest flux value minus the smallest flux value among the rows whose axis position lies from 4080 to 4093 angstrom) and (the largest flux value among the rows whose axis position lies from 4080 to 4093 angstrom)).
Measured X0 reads 348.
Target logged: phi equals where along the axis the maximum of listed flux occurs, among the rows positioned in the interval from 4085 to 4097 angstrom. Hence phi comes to 4091.85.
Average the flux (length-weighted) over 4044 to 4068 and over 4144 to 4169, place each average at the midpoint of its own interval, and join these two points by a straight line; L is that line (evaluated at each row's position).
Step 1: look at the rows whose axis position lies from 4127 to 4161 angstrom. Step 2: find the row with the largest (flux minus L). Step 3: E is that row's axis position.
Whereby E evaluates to 4141.14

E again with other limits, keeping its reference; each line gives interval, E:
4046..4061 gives 4059.94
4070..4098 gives 4080.56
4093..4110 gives 4093.74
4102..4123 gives 4112.63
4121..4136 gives 4125.91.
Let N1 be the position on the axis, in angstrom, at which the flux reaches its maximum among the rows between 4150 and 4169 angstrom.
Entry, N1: 4162.17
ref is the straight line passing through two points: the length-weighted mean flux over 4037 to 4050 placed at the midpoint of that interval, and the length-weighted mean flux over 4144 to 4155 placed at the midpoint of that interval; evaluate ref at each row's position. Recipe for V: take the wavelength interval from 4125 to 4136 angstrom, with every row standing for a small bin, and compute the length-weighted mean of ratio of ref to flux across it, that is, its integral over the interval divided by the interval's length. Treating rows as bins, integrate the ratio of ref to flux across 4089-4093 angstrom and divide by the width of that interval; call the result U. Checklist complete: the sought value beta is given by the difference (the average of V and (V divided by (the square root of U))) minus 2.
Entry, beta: -0.98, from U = 0.97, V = 1.02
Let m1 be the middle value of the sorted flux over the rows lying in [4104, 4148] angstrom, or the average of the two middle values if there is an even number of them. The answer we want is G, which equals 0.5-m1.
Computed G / -15.5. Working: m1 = 16.0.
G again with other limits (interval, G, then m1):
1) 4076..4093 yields -15.6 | 16.1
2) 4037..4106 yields -15.3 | 15.8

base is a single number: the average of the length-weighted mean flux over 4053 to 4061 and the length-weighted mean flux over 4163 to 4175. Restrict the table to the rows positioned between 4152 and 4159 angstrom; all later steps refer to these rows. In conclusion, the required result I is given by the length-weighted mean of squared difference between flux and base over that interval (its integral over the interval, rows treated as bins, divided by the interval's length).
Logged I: 2.3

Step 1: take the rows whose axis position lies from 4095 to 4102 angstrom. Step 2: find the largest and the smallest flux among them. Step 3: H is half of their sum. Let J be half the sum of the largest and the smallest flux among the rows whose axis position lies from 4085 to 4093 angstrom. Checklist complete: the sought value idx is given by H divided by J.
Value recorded 0.79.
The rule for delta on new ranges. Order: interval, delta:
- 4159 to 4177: 0.56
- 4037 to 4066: 0.74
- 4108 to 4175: 0.55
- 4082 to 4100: 0.96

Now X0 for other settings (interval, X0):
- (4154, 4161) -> 342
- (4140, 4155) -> 378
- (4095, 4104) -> 328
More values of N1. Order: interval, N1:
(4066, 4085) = 4080.56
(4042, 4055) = 4043.15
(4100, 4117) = 4112.63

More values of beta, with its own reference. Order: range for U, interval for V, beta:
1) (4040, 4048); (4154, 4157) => -1.05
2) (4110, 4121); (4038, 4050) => -1.00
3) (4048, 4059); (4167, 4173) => -1.10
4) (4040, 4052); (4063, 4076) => -0.92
